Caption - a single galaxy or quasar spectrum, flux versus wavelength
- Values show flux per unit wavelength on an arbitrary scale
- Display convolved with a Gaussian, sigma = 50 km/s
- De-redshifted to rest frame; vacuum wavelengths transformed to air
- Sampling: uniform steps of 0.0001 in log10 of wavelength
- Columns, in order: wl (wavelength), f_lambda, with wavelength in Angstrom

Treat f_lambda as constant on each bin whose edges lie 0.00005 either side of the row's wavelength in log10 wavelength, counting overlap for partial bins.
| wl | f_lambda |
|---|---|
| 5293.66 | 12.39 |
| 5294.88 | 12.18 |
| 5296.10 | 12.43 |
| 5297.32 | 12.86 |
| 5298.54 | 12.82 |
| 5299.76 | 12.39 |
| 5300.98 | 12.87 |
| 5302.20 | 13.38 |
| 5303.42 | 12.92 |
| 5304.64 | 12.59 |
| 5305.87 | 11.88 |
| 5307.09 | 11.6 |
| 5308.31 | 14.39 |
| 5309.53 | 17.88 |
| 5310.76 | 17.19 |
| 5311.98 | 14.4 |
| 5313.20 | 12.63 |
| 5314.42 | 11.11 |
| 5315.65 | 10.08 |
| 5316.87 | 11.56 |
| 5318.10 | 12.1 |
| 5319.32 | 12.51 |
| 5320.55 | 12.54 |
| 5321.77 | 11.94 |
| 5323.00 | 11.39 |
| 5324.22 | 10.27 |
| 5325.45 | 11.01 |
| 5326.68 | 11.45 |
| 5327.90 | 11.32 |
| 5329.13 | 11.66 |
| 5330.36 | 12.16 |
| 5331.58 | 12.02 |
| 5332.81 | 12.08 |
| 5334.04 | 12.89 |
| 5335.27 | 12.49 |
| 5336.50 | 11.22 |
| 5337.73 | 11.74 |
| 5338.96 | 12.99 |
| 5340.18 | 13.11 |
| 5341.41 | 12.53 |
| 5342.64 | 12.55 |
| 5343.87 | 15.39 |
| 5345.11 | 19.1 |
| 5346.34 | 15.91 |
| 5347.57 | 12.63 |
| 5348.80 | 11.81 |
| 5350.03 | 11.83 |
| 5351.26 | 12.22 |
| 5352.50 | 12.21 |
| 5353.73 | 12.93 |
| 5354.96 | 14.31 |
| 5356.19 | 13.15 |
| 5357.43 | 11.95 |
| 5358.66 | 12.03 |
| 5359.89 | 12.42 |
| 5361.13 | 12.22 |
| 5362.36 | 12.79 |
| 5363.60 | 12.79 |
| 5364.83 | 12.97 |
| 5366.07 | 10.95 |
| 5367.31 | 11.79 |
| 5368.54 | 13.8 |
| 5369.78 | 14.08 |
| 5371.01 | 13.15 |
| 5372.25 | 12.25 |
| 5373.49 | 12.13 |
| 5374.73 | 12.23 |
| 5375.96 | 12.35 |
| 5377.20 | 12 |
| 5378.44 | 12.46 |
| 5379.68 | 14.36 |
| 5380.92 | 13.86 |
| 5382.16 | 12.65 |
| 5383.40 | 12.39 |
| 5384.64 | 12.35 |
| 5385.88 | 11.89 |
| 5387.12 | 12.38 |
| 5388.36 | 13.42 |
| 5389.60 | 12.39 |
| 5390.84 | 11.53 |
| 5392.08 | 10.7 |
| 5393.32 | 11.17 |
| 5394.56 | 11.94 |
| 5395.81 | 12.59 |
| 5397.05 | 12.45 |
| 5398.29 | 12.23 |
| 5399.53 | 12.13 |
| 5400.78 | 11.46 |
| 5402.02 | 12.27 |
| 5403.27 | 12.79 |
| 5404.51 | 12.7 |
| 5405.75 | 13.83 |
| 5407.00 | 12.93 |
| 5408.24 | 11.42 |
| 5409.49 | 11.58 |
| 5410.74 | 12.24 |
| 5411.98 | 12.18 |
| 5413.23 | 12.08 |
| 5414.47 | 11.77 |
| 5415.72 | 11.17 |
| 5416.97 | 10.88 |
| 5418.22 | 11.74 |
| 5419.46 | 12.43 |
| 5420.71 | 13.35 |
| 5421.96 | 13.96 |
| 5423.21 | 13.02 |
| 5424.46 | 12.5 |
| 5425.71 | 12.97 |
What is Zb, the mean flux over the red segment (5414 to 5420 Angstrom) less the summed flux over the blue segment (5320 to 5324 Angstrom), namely -24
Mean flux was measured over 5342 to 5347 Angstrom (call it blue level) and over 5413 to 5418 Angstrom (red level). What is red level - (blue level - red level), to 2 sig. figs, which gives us 7.2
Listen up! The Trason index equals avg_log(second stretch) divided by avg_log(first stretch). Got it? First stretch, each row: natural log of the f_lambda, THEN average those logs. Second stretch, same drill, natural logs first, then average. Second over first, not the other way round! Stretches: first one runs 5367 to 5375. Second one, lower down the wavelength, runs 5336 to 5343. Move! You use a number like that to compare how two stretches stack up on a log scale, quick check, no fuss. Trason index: 0.987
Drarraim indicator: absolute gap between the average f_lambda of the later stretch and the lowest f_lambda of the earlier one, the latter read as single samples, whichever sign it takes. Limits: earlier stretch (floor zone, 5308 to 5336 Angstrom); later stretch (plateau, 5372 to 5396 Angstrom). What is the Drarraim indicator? 2.3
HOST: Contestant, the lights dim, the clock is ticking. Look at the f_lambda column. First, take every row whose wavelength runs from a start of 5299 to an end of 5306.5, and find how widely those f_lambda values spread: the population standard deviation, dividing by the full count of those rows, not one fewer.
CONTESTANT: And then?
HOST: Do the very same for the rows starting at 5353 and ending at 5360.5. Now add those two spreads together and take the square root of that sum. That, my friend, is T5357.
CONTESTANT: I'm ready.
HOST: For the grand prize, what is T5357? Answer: 1.1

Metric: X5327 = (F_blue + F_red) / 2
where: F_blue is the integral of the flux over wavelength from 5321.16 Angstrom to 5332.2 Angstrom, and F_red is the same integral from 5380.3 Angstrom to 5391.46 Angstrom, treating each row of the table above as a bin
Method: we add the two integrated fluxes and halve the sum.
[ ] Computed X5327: 133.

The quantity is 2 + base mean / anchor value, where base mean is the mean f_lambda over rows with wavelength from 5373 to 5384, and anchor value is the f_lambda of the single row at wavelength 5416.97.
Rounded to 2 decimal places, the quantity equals 3.17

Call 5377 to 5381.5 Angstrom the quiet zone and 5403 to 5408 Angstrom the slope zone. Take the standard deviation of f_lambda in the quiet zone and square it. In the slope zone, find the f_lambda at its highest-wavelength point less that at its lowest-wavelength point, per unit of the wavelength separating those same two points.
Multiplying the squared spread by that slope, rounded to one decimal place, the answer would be 0.0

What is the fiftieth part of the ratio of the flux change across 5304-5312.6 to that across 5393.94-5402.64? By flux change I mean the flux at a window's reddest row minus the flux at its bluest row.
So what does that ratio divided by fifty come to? 0.11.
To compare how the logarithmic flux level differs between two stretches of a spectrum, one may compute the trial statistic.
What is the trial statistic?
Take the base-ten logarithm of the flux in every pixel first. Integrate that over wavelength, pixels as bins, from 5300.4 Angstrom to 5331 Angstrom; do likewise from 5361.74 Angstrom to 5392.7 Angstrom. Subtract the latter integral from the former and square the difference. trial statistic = 0.27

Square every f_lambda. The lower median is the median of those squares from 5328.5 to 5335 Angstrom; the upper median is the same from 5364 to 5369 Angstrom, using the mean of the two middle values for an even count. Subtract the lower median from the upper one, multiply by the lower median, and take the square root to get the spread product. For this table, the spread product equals 33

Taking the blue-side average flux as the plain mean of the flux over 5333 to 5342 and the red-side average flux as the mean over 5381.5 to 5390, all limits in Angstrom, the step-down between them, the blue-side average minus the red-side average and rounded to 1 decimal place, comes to -0.1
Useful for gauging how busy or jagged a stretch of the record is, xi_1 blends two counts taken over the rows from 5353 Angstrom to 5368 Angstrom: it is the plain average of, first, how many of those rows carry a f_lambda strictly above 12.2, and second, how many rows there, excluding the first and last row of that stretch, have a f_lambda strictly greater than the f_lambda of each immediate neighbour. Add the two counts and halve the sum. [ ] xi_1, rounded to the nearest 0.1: 5.5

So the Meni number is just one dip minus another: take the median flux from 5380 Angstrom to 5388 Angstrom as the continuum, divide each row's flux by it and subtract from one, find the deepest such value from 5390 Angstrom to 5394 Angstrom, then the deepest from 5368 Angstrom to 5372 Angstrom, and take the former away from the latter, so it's -0.20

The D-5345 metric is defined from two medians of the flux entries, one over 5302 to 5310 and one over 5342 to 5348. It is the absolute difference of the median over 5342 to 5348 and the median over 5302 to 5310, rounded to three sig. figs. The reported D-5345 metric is 2.47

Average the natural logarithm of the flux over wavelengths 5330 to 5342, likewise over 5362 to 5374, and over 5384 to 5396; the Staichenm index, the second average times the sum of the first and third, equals 12.7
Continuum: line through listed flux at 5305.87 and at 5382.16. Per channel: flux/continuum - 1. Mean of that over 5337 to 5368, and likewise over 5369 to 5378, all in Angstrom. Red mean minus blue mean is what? -0.05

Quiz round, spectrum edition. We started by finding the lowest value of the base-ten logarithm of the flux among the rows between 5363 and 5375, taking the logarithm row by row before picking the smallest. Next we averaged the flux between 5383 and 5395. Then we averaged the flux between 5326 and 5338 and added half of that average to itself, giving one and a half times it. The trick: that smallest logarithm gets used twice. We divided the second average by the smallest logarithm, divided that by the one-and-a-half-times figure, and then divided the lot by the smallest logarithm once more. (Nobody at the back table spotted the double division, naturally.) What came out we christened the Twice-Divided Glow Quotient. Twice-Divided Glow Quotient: 0.62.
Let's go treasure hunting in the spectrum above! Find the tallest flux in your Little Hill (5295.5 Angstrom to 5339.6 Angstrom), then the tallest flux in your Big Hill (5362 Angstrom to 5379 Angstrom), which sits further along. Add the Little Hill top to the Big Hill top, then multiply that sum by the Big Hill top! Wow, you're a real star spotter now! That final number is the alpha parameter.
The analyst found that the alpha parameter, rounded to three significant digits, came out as 450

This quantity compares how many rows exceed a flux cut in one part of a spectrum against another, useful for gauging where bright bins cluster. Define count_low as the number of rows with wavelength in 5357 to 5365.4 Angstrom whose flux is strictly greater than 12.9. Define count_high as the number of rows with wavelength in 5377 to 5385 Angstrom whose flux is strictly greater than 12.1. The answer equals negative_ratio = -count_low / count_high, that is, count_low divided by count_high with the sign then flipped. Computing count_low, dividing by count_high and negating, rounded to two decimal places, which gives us -0.17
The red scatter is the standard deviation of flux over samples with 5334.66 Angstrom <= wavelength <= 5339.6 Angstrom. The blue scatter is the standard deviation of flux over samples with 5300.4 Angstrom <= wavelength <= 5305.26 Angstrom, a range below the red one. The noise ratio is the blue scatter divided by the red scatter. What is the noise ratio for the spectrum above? 0.42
